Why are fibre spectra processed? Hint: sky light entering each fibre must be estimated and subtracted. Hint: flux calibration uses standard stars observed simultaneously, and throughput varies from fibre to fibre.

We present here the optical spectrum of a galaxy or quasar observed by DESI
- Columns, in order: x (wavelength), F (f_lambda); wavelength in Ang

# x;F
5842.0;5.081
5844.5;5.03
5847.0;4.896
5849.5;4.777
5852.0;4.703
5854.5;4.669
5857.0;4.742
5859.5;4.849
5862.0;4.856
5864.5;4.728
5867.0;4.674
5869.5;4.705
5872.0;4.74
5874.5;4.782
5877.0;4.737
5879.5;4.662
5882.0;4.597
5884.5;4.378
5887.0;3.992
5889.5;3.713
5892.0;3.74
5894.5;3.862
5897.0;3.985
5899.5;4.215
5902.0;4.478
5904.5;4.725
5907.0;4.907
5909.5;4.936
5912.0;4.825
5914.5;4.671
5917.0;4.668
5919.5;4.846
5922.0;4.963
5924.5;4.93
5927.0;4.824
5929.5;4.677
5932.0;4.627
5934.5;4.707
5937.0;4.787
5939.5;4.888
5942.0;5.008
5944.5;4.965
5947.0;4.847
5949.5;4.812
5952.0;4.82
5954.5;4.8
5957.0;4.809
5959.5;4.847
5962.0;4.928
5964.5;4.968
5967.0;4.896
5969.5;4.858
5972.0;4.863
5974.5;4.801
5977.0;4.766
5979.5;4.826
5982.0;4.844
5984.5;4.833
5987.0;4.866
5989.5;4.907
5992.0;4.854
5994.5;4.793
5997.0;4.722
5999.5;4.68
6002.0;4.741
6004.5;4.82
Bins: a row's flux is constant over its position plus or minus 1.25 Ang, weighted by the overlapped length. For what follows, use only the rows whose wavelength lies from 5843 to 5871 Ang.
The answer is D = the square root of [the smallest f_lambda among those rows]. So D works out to 2.16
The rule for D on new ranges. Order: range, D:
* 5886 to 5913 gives 1.93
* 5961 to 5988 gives 2.18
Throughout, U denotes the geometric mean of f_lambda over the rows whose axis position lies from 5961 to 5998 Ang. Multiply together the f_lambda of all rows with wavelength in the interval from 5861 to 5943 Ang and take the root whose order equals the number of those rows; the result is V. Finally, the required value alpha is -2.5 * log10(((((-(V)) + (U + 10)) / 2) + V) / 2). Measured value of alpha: -1.716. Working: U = 4.85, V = 4.59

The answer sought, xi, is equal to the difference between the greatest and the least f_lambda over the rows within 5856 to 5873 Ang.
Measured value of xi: 0.18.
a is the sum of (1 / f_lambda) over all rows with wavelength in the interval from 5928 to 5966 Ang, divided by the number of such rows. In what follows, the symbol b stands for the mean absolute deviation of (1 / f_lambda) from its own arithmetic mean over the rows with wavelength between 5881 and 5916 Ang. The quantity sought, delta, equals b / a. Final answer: 0.10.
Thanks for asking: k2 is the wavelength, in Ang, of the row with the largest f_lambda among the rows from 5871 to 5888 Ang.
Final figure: 5874.5 Ang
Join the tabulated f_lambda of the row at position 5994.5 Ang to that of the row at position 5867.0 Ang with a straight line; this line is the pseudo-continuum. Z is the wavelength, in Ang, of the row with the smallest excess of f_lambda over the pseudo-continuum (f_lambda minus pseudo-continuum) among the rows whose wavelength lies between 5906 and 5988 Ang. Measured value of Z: 5932.0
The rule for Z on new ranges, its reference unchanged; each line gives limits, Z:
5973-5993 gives 5977.0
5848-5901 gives 5889.5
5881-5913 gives 5889.5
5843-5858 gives 5854.5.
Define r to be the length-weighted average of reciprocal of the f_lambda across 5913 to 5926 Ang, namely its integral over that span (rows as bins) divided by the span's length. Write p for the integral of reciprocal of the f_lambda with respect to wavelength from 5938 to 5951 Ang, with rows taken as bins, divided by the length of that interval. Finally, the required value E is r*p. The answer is 0.0424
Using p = 0.204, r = 0.208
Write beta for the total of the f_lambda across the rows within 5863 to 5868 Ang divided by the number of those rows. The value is 4.70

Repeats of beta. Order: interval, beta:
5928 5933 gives 4.65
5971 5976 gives 4.83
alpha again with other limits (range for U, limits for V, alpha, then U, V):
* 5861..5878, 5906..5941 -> -1.723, 4.75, 4.80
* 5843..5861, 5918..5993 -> -1.728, 4.81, 4.84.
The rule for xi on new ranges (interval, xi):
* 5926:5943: 0.38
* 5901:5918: 0.46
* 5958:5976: 0.17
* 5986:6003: 0.23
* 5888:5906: 1.01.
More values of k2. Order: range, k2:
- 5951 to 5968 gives 5964.5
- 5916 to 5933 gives 5922.0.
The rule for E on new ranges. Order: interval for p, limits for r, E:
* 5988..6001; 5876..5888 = 0.0468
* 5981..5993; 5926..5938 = 0.0436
